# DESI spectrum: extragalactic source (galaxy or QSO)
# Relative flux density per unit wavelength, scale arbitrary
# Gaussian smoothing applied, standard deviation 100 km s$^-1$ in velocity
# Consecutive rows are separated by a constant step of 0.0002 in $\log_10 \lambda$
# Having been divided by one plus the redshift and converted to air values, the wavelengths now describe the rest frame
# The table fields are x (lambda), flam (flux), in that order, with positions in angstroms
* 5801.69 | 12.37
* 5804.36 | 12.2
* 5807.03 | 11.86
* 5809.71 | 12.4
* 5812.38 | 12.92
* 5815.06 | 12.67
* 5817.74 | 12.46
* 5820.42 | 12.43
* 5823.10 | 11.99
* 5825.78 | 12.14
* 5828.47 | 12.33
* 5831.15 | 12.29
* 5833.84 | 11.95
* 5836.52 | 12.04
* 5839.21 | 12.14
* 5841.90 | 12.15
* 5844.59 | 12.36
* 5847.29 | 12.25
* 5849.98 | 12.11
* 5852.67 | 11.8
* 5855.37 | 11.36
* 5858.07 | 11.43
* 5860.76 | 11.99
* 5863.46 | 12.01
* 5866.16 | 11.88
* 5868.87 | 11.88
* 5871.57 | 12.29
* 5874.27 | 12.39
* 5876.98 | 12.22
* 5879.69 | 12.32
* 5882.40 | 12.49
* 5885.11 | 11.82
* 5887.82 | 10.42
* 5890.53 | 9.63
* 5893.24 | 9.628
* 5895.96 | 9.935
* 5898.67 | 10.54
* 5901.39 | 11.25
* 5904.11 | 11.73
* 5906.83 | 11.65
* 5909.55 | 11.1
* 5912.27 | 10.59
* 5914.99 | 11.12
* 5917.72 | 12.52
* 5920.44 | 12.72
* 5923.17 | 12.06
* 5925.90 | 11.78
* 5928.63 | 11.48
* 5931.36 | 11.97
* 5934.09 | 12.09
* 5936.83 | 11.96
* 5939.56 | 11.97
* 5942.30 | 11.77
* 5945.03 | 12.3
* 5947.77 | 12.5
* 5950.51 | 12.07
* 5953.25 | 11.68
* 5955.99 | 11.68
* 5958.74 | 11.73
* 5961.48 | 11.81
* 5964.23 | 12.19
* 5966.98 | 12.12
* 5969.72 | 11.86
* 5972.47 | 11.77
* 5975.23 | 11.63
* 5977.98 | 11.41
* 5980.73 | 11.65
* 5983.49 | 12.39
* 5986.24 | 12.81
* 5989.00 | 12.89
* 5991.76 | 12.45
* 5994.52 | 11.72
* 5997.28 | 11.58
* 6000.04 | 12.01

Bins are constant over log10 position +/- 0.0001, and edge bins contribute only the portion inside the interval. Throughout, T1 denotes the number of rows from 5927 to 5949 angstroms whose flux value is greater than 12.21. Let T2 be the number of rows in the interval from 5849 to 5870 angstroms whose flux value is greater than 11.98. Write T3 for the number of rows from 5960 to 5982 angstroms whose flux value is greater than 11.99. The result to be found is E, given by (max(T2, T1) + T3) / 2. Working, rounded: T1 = 2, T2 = 3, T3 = 2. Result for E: 2.5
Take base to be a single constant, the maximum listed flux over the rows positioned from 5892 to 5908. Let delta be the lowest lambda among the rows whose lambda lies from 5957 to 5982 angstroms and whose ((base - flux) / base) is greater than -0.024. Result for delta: 5958.74 angstroms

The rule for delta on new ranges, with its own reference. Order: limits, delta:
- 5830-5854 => 5833.84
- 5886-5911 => 5887.82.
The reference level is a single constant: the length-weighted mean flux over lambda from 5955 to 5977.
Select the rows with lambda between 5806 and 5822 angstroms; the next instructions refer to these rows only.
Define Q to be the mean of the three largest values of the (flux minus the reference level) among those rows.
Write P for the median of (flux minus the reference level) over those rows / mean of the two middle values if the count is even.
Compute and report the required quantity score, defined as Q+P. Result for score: 1.45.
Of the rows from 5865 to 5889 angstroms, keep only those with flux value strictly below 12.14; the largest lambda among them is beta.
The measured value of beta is 5887.82 angstroms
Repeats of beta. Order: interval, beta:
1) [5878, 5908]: 5906.83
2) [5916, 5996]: 5994.52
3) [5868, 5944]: 5942.30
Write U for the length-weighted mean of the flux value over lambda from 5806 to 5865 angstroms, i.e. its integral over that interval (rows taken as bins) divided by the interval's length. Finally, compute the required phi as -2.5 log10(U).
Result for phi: -2.711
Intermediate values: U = 12.1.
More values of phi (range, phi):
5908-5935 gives -2.674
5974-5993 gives -2.714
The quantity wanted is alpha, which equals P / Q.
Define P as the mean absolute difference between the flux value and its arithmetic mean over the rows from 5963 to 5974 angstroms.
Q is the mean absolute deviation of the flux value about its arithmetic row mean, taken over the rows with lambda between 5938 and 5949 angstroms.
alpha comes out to 0.6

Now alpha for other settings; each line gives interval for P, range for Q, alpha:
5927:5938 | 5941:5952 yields 0.8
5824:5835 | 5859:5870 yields 2.2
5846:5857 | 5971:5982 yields 2.9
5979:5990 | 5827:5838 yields 2.6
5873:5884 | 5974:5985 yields 0.3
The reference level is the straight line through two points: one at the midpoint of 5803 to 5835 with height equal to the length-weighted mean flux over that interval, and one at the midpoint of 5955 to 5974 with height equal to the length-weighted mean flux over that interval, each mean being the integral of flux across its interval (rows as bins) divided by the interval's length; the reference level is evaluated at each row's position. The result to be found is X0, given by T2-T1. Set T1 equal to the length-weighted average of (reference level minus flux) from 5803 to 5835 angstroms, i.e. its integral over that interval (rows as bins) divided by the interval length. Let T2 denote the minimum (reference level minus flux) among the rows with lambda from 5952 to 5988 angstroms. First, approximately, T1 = 0.00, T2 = -1.00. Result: -1.0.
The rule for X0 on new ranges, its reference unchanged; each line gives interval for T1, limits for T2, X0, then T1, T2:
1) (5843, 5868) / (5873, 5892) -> -0.7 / 0.29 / -0.37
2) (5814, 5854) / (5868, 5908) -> -0.4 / 0.06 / -0.37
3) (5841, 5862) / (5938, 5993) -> -1.4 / 0.28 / -1.09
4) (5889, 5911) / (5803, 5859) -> -2.0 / 1.39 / -0.60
